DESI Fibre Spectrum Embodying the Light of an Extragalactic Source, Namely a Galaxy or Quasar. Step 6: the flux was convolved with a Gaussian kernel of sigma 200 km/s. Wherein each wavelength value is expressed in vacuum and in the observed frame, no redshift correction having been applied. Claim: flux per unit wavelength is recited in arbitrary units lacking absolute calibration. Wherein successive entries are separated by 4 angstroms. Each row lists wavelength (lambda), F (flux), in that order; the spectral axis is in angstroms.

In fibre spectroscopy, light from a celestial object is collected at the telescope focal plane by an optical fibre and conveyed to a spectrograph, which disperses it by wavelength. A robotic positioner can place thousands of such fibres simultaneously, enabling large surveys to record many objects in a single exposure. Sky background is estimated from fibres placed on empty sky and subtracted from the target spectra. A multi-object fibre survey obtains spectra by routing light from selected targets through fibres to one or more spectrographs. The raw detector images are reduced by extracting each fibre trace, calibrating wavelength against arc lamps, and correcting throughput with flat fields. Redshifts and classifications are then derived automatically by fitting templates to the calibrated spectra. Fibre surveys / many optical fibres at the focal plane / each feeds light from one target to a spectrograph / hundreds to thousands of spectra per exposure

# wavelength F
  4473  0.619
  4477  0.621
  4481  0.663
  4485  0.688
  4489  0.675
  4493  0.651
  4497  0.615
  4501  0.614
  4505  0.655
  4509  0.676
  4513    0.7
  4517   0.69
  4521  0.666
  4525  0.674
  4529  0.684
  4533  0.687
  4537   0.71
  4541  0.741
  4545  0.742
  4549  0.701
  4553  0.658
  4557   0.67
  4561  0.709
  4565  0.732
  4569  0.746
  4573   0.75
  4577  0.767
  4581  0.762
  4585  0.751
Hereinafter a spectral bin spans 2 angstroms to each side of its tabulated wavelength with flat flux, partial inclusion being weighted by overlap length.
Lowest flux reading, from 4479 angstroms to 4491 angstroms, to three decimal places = 0.663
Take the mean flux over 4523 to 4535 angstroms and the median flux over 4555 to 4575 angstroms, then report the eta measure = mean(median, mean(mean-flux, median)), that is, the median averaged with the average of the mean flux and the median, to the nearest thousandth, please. 0.719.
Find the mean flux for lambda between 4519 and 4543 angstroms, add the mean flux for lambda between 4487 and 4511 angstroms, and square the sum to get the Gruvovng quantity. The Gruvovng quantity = 1.80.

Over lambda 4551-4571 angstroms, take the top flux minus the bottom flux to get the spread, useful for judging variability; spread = 0.088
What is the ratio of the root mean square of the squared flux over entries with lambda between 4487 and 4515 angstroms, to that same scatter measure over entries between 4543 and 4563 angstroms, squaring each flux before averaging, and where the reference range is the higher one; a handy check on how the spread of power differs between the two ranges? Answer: 0.89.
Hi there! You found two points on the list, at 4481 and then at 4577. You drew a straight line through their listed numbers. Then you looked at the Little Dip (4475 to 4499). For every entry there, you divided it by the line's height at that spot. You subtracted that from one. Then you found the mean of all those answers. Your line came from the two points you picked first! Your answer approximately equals 0.026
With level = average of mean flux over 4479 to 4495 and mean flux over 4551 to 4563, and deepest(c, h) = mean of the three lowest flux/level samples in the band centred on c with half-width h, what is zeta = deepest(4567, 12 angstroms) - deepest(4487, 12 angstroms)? 0.11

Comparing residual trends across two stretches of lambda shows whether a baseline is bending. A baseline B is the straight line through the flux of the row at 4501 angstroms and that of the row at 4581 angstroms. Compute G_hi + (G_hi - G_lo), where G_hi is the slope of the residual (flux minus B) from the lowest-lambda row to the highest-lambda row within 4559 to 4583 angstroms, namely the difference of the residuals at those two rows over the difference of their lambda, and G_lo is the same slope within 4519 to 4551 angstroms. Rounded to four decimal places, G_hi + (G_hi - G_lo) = 0.0022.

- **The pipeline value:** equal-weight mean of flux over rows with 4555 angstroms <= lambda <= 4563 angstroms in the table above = 0.69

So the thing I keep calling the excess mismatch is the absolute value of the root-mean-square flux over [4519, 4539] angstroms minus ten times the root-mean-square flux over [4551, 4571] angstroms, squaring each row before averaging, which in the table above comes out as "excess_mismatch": 6.35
